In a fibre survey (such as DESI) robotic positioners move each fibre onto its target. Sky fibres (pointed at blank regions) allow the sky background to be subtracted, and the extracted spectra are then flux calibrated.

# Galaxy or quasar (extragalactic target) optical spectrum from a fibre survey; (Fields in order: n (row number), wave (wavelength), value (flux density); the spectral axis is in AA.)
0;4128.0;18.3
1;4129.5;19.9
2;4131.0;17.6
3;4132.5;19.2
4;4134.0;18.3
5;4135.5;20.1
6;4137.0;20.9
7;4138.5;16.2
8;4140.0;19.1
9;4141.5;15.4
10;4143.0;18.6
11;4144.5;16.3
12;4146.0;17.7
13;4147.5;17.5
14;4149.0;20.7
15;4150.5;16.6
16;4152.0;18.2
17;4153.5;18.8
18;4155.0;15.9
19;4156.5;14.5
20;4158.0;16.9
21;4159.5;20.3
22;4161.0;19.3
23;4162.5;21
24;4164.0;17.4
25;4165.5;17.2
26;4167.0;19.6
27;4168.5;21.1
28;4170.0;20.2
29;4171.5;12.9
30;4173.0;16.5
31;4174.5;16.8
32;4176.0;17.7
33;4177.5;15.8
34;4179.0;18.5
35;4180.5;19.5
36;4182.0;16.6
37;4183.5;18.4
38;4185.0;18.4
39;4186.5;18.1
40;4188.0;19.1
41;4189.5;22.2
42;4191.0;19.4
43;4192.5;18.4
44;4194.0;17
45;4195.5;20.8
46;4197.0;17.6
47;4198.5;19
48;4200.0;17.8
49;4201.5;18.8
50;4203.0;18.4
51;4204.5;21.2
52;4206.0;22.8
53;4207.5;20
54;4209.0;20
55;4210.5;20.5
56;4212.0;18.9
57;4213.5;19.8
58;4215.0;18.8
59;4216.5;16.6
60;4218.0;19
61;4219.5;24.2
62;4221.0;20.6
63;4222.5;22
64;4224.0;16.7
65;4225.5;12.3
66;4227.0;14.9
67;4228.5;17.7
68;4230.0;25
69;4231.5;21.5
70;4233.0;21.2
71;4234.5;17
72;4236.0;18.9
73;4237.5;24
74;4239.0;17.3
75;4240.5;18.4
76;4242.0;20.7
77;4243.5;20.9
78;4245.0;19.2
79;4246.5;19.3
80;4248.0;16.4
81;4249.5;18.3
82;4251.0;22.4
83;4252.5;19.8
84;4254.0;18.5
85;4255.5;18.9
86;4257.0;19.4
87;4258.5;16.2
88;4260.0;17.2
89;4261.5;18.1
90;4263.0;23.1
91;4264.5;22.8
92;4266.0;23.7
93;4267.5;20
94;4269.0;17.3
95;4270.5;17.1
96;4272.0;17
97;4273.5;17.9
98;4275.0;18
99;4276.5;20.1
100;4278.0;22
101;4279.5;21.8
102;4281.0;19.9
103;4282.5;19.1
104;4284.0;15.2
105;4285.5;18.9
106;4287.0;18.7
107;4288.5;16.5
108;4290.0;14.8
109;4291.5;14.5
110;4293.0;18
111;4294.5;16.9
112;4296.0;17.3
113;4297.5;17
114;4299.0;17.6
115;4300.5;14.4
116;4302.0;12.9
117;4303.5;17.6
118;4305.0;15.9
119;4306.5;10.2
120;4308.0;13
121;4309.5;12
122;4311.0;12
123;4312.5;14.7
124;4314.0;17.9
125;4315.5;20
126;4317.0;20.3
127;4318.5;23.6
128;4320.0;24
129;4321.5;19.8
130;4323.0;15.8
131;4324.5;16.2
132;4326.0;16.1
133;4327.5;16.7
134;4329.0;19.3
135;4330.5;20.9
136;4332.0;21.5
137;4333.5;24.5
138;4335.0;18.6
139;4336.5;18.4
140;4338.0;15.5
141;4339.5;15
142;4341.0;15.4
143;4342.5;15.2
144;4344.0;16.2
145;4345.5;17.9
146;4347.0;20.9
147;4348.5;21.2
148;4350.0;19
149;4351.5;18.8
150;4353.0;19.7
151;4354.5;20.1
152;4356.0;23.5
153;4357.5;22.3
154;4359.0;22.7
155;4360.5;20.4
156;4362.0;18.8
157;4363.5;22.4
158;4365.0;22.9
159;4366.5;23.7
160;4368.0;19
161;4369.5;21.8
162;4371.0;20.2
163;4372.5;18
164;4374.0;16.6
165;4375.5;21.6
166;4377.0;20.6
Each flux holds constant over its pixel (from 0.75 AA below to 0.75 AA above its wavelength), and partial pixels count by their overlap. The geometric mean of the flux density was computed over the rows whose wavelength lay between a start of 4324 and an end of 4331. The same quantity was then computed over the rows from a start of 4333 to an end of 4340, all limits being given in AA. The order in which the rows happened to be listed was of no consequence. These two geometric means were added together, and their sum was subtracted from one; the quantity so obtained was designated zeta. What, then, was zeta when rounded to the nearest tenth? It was -34.9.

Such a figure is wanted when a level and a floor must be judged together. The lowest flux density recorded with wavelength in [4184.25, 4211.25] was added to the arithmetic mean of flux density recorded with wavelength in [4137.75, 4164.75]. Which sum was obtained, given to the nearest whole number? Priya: 35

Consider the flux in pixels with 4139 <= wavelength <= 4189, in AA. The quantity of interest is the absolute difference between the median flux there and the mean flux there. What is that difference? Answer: 0.2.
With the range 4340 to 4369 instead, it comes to 0.1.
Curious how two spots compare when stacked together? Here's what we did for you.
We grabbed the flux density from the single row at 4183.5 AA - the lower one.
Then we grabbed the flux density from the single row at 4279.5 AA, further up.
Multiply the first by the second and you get 401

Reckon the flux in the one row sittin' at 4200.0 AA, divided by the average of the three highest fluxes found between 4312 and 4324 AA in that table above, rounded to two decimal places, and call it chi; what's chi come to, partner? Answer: 0.79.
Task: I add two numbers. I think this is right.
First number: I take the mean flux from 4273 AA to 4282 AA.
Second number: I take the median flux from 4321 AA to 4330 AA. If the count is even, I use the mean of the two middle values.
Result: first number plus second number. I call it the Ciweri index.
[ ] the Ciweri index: 36.4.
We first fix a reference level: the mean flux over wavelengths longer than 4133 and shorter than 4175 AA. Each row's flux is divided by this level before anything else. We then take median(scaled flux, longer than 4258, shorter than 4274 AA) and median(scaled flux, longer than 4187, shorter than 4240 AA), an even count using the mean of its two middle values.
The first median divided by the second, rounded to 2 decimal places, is 0.94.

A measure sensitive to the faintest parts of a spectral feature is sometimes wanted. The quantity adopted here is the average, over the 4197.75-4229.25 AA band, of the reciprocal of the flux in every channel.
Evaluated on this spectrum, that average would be 0.0536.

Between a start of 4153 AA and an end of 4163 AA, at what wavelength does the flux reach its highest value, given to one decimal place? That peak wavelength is 4162.5 AA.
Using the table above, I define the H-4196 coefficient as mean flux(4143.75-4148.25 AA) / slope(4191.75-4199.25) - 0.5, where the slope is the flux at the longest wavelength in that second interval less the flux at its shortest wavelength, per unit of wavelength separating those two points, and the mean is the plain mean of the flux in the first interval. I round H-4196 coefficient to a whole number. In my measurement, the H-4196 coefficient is 171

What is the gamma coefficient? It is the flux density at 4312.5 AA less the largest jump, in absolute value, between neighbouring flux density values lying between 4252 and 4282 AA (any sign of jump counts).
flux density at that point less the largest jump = 9.7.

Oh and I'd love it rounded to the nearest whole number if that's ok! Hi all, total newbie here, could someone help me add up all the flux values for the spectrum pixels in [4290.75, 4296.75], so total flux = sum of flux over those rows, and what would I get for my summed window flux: 67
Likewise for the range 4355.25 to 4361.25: 89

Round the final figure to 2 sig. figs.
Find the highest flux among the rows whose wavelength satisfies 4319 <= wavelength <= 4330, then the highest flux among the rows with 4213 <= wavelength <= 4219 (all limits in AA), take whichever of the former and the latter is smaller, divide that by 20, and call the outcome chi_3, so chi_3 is 0.99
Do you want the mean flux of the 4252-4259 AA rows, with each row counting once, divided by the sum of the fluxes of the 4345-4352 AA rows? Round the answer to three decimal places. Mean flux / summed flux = 0.190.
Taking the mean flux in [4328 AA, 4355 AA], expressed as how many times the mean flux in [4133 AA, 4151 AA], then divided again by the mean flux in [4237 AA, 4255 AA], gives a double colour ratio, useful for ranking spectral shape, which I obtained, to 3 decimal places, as 0.053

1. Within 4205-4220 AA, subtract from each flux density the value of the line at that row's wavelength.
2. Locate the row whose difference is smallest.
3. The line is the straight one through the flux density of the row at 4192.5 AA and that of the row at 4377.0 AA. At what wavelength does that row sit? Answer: 4216.5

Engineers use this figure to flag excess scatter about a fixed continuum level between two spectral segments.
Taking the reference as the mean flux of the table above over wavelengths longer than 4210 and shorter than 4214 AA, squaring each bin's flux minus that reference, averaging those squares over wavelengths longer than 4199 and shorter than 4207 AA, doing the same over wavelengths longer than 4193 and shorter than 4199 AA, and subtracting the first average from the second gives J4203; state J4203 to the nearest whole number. 0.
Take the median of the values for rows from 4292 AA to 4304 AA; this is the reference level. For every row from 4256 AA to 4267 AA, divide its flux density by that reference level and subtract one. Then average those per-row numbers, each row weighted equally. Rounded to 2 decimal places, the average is 0.17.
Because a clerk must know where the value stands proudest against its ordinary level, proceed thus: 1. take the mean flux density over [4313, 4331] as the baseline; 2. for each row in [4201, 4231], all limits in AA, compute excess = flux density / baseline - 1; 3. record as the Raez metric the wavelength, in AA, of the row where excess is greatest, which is 4230.0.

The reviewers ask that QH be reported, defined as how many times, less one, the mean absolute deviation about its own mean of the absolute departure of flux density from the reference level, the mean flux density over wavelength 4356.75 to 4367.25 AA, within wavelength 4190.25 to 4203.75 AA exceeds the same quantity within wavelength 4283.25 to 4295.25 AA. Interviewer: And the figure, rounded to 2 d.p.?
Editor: -0.43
